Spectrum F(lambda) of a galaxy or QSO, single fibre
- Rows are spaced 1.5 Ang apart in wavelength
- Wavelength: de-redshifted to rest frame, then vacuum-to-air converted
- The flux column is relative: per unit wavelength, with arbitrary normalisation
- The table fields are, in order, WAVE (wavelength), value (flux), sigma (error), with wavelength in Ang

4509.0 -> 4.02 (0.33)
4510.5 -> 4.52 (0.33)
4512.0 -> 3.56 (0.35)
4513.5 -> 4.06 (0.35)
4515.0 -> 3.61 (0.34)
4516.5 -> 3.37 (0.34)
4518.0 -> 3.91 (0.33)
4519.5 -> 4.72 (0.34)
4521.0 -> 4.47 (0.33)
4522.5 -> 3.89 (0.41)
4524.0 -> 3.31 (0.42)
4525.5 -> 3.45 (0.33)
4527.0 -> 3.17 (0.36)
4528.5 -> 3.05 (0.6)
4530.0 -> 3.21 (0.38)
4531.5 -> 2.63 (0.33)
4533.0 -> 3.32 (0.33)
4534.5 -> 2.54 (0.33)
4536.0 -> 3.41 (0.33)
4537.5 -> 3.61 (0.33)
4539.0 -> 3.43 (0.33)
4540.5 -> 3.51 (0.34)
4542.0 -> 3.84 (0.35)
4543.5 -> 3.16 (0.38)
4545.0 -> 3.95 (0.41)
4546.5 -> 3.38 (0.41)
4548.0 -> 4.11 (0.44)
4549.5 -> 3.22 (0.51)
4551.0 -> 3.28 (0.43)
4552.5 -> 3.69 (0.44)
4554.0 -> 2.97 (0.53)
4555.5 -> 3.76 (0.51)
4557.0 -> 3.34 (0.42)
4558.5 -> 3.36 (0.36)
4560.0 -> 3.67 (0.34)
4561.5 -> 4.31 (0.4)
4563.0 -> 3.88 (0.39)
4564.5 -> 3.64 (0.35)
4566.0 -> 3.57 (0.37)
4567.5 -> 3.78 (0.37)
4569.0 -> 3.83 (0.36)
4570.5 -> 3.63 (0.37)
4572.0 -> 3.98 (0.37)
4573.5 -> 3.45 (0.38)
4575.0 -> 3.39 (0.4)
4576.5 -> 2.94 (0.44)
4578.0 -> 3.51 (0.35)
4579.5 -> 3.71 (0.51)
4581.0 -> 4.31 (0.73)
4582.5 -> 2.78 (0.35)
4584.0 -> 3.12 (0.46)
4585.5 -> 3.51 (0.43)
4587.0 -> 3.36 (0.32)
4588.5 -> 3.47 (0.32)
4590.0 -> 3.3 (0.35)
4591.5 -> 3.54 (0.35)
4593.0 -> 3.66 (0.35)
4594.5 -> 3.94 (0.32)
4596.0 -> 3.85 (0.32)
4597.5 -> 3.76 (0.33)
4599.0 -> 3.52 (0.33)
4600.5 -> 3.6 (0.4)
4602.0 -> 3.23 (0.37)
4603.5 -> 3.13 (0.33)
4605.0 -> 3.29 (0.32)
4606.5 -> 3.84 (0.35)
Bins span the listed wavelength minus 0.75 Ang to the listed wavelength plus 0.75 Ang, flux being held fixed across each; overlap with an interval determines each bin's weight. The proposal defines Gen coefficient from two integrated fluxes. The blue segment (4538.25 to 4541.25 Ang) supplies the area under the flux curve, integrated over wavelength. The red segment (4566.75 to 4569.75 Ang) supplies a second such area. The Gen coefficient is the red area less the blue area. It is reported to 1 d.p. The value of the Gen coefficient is 1.0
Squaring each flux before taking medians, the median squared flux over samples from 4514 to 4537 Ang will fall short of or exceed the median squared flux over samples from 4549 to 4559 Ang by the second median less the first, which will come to -0.2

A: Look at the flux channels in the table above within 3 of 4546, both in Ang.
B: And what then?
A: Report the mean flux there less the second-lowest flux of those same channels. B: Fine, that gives 0.27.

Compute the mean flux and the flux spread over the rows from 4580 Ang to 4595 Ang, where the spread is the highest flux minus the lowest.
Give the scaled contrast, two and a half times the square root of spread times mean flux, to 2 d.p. 5.78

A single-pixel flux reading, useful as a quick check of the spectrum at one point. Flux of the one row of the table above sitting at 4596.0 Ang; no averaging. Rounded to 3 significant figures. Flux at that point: 3.85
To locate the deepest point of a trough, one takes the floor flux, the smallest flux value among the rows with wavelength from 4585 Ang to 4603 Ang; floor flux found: 3.23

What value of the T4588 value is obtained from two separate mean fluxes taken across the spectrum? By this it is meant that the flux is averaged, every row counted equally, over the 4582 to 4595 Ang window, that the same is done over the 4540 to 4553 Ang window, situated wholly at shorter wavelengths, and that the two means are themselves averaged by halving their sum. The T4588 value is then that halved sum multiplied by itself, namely 12.2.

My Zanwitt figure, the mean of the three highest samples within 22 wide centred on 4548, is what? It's 3.97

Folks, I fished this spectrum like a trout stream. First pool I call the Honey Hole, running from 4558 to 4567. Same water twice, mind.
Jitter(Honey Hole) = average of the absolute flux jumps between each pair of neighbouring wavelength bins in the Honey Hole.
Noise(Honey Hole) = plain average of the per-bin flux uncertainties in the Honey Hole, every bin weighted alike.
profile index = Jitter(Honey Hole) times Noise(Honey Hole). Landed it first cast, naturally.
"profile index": 0.12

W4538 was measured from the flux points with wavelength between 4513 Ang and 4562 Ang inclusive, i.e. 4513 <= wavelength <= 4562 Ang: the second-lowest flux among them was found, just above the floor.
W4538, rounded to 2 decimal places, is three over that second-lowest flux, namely 1.14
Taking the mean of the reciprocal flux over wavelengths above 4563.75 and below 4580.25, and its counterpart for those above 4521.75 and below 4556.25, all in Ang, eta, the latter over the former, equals 1.07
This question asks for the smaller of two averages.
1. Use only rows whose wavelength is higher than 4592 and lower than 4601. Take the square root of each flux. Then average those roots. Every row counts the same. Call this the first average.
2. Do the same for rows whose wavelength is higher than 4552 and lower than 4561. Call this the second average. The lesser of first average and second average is 1.86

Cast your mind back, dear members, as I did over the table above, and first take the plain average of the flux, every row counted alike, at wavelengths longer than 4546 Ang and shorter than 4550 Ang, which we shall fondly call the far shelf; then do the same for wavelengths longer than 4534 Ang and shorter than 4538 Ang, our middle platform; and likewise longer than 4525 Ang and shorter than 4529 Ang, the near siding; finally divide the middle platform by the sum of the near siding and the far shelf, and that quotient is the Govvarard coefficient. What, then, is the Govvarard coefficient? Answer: 0.469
